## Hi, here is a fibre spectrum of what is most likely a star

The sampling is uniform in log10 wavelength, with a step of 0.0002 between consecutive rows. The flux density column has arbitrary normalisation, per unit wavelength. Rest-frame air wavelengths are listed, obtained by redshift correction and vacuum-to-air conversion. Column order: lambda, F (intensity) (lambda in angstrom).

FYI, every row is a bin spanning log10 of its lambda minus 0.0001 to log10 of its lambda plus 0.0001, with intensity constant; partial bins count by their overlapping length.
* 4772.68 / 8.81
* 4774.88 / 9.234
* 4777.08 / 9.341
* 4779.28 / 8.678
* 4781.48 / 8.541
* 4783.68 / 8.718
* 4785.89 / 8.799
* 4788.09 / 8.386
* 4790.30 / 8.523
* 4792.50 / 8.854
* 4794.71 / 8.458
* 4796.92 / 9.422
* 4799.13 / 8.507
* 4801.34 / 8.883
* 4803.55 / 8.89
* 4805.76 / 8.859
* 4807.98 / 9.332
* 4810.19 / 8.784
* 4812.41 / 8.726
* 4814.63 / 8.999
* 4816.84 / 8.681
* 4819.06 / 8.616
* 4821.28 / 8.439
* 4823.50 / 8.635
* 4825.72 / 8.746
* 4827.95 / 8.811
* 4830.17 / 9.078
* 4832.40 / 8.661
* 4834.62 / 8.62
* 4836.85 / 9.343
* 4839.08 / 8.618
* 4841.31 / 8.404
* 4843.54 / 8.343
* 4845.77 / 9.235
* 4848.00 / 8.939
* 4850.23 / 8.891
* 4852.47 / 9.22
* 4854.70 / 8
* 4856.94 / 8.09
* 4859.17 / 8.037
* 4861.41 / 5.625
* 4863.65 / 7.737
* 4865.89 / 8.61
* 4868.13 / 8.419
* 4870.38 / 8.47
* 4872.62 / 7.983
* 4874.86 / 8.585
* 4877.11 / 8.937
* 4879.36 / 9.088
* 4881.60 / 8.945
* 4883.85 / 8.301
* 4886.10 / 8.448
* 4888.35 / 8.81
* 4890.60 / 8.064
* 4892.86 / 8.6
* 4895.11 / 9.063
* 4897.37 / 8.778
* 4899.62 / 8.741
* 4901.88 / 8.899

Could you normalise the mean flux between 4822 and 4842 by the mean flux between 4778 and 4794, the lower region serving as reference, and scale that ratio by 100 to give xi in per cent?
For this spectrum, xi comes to 101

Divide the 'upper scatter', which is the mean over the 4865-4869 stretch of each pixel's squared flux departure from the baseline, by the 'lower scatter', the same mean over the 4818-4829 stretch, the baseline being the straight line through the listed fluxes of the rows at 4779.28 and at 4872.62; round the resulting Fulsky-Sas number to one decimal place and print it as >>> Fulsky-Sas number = 2.2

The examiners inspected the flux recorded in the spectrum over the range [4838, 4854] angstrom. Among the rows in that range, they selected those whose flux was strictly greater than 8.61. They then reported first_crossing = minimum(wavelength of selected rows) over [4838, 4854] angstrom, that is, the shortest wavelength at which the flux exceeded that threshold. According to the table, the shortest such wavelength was 4839.08 angstrom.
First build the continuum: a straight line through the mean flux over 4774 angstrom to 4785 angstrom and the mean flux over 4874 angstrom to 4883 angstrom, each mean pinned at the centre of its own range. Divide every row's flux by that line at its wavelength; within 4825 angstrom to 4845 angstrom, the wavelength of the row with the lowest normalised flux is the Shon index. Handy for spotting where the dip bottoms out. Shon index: 4843.54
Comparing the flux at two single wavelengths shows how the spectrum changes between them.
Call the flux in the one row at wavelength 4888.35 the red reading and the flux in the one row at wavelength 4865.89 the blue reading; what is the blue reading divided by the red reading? 0.98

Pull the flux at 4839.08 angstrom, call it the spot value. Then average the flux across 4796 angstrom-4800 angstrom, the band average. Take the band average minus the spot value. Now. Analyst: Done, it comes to 0.35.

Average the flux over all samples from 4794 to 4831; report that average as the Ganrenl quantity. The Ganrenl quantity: 8.82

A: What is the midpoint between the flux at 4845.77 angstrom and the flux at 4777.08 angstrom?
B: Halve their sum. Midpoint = 9.3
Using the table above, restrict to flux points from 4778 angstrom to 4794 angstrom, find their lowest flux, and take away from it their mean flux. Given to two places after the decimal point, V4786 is -0.26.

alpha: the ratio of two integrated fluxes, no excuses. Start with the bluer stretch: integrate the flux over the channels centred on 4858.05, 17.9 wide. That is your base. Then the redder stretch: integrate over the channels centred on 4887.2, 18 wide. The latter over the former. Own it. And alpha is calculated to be 1.09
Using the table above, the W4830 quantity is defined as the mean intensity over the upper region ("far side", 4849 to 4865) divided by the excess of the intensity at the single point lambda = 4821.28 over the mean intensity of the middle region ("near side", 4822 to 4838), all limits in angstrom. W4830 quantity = -20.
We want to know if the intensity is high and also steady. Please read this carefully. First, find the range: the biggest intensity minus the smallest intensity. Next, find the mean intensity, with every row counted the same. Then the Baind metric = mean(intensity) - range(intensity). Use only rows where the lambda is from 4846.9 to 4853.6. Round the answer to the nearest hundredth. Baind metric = 8.69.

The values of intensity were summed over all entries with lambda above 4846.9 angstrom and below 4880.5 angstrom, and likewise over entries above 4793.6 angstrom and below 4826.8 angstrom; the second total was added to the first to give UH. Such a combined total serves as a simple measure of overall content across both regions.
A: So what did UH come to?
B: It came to 257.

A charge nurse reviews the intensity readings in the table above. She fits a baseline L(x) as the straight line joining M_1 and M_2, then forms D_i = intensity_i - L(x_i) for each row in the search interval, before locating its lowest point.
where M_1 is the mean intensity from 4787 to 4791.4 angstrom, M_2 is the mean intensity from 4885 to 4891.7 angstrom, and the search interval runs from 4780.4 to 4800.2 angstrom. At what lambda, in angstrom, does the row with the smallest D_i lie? 4788.09 angstrom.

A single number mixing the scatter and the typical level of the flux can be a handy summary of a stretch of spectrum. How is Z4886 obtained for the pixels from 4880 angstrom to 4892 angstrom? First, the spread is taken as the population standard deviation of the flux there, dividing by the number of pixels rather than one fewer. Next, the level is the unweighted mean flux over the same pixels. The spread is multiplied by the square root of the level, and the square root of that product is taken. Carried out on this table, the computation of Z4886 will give 0.97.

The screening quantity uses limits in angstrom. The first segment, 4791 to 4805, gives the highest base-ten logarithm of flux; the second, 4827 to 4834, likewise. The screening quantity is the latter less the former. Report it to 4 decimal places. -0.0162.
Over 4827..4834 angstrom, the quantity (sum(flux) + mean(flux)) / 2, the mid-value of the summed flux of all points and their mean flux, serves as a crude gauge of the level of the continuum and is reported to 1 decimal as 17.7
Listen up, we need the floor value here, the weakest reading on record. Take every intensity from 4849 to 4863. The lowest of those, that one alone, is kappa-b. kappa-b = 5.625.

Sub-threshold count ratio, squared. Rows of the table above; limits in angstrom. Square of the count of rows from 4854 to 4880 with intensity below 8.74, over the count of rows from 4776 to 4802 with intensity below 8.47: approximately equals 25.0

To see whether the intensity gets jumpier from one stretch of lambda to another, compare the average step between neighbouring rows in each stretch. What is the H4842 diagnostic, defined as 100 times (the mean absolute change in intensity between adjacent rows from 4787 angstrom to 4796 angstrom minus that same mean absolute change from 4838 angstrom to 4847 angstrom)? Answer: -10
